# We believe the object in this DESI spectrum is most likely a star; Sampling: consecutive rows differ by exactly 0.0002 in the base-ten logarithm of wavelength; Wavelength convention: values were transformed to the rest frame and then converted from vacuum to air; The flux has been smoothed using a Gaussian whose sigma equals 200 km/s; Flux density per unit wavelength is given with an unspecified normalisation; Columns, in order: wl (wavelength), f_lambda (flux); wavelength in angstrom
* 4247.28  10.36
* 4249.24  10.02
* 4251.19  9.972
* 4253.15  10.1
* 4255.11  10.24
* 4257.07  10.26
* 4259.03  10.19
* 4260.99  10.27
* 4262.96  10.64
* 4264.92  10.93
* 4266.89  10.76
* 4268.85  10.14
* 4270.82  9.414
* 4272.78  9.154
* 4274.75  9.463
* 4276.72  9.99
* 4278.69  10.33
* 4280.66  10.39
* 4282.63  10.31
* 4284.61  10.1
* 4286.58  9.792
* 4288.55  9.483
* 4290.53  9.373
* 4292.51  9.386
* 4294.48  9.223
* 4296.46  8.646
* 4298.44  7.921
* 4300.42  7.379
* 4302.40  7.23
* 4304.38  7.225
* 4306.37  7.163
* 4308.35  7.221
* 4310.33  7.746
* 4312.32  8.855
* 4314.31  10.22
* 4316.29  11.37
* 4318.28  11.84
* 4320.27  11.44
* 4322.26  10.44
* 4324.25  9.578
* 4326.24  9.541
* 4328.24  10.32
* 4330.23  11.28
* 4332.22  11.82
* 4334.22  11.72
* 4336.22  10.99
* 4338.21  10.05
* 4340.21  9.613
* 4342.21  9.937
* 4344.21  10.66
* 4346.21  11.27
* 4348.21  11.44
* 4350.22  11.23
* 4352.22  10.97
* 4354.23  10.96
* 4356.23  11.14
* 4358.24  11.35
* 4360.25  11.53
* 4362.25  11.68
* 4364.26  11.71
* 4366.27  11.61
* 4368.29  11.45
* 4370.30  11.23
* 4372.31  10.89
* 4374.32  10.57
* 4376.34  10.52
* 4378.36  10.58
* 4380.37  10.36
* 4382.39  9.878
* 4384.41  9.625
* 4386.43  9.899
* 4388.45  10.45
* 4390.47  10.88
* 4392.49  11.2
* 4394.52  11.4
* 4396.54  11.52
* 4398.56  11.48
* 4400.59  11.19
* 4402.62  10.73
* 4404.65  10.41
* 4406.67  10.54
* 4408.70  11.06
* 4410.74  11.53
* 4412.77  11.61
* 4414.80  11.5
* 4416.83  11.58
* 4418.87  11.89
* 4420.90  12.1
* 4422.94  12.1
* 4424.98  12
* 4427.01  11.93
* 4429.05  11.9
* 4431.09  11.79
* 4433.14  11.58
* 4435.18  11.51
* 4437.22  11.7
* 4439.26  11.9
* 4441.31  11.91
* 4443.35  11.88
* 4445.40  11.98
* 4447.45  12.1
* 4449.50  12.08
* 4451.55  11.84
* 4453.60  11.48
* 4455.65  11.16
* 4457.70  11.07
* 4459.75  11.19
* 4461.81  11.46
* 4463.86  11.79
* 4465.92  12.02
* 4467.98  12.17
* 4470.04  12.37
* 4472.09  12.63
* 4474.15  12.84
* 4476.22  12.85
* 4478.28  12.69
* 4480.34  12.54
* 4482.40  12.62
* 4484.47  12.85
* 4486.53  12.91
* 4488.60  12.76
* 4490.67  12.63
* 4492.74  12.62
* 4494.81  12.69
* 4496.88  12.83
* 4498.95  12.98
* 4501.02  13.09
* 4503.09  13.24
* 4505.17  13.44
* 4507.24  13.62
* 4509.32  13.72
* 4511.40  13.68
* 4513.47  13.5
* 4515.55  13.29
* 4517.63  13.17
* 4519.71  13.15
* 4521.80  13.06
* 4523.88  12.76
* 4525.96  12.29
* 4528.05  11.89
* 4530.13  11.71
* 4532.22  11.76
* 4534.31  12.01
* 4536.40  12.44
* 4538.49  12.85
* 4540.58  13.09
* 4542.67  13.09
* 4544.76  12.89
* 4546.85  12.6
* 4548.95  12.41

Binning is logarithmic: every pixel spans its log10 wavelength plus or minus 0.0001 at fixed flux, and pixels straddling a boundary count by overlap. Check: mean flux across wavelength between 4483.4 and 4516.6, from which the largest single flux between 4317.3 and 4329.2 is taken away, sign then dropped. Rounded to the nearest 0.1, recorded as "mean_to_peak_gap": 1.3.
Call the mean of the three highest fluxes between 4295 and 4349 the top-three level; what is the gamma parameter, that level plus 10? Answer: 21.8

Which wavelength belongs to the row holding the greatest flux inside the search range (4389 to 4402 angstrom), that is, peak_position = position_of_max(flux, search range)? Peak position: 4396.54 angstrom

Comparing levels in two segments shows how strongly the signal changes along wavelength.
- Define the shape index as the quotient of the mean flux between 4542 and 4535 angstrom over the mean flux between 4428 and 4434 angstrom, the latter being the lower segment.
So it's 1.09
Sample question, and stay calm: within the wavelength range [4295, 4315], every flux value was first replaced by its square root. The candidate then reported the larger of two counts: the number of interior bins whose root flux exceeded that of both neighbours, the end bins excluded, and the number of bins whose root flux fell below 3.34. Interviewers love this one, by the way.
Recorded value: 10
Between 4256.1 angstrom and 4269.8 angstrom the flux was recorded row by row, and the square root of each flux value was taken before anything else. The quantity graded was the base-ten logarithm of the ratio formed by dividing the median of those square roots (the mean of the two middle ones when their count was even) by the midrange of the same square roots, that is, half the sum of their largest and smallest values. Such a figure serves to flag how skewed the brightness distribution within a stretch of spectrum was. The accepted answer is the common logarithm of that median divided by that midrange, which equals -0.0055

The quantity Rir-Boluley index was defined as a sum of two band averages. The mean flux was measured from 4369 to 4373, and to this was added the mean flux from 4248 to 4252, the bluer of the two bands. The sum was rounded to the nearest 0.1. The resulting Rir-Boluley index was 21.1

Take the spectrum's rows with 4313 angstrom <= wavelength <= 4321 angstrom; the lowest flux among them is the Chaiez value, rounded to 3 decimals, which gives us 10.220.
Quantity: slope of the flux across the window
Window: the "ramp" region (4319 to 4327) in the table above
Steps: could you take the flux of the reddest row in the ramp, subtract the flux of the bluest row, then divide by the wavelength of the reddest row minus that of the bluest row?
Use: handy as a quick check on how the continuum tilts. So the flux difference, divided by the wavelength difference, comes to -0.32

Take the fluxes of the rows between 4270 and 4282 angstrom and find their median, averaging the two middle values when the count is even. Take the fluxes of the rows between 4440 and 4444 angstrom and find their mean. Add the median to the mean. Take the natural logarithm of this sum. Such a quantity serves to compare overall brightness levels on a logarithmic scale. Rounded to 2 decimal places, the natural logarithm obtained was 3.07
